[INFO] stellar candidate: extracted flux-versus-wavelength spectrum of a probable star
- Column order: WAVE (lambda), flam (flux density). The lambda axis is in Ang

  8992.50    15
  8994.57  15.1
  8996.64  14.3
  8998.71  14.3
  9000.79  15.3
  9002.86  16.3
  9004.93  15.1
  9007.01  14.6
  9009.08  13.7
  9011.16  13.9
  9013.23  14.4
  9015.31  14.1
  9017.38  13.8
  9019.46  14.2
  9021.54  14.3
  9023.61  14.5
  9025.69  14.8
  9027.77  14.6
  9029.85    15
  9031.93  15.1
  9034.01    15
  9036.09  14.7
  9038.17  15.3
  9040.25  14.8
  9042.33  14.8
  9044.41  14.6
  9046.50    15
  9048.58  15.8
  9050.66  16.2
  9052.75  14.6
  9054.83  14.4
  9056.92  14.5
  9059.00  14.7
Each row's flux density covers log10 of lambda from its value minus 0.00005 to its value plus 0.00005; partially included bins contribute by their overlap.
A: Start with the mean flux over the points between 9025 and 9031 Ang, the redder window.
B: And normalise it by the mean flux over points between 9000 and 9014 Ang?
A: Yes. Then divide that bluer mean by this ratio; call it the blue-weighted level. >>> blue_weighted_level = 14.7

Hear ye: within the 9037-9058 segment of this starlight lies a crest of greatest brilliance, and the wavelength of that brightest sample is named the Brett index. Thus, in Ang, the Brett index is 9050.66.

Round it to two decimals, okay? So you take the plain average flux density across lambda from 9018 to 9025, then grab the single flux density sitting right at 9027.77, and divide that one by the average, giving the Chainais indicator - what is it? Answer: 1.02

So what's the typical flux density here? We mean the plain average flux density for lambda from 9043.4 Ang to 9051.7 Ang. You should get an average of 15.4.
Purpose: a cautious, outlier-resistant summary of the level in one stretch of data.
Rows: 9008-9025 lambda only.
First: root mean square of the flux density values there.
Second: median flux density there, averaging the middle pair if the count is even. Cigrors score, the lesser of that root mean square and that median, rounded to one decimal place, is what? 14.1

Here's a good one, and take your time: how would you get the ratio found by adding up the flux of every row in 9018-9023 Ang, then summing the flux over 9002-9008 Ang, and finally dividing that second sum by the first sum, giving 1.6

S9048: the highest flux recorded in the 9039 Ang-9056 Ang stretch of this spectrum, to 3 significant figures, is 16.2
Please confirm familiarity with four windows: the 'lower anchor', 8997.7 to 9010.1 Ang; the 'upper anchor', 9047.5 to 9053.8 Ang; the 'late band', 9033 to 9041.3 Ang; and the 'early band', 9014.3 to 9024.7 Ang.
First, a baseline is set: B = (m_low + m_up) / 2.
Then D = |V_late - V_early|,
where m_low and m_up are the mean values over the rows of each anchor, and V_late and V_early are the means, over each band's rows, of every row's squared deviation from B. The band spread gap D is 0.99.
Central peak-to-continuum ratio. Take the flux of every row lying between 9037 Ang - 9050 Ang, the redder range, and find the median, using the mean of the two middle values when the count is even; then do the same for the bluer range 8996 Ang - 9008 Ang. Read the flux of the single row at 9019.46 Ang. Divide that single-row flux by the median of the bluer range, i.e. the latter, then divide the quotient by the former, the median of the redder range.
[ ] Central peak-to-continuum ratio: 0.0642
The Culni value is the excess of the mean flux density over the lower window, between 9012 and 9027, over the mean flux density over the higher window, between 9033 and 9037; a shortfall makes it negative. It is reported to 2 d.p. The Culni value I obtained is -0.55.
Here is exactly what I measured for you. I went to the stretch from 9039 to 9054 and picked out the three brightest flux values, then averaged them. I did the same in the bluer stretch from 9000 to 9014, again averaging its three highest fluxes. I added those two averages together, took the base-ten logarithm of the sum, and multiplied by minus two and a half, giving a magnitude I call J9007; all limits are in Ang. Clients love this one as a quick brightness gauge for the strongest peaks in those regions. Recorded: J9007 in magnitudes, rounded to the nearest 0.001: -3.737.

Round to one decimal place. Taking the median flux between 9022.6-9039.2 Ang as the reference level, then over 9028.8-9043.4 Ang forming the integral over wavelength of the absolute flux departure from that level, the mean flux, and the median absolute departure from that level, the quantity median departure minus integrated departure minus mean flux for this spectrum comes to -17.4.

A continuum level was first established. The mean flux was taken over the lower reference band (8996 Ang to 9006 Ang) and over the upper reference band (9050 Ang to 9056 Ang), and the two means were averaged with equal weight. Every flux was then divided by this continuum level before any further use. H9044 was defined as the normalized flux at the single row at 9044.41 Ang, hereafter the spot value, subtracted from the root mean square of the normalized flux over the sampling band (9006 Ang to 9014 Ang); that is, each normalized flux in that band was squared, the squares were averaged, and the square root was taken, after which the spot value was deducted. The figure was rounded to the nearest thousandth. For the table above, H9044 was -0.030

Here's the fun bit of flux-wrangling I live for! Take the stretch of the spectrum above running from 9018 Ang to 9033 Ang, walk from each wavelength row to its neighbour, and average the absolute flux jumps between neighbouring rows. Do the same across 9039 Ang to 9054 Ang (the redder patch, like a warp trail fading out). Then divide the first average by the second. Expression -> 0.4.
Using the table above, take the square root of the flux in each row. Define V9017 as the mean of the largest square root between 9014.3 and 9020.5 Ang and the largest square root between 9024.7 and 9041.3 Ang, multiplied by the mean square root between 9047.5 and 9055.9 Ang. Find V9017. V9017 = 14.99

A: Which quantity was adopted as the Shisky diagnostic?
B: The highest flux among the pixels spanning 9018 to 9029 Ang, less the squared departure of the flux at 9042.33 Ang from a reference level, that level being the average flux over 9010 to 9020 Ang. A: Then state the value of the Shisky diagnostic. 14.3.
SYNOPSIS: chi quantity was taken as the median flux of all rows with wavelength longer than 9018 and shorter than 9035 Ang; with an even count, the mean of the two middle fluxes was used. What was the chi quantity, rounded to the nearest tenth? 14.7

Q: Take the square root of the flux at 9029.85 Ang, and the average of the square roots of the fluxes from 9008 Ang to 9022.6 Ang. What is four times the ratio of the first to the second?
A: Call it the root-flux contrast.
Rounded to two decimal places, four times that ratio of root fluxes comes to 4.13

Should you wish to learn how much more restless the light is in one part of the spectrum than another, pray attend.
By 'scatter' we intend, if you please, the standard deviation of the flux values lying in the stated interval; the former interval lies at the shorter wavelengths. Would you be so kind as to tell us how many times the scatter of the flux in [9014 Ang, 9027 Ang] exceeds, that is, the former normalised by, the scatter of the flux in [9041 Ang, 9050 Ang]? 0.7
